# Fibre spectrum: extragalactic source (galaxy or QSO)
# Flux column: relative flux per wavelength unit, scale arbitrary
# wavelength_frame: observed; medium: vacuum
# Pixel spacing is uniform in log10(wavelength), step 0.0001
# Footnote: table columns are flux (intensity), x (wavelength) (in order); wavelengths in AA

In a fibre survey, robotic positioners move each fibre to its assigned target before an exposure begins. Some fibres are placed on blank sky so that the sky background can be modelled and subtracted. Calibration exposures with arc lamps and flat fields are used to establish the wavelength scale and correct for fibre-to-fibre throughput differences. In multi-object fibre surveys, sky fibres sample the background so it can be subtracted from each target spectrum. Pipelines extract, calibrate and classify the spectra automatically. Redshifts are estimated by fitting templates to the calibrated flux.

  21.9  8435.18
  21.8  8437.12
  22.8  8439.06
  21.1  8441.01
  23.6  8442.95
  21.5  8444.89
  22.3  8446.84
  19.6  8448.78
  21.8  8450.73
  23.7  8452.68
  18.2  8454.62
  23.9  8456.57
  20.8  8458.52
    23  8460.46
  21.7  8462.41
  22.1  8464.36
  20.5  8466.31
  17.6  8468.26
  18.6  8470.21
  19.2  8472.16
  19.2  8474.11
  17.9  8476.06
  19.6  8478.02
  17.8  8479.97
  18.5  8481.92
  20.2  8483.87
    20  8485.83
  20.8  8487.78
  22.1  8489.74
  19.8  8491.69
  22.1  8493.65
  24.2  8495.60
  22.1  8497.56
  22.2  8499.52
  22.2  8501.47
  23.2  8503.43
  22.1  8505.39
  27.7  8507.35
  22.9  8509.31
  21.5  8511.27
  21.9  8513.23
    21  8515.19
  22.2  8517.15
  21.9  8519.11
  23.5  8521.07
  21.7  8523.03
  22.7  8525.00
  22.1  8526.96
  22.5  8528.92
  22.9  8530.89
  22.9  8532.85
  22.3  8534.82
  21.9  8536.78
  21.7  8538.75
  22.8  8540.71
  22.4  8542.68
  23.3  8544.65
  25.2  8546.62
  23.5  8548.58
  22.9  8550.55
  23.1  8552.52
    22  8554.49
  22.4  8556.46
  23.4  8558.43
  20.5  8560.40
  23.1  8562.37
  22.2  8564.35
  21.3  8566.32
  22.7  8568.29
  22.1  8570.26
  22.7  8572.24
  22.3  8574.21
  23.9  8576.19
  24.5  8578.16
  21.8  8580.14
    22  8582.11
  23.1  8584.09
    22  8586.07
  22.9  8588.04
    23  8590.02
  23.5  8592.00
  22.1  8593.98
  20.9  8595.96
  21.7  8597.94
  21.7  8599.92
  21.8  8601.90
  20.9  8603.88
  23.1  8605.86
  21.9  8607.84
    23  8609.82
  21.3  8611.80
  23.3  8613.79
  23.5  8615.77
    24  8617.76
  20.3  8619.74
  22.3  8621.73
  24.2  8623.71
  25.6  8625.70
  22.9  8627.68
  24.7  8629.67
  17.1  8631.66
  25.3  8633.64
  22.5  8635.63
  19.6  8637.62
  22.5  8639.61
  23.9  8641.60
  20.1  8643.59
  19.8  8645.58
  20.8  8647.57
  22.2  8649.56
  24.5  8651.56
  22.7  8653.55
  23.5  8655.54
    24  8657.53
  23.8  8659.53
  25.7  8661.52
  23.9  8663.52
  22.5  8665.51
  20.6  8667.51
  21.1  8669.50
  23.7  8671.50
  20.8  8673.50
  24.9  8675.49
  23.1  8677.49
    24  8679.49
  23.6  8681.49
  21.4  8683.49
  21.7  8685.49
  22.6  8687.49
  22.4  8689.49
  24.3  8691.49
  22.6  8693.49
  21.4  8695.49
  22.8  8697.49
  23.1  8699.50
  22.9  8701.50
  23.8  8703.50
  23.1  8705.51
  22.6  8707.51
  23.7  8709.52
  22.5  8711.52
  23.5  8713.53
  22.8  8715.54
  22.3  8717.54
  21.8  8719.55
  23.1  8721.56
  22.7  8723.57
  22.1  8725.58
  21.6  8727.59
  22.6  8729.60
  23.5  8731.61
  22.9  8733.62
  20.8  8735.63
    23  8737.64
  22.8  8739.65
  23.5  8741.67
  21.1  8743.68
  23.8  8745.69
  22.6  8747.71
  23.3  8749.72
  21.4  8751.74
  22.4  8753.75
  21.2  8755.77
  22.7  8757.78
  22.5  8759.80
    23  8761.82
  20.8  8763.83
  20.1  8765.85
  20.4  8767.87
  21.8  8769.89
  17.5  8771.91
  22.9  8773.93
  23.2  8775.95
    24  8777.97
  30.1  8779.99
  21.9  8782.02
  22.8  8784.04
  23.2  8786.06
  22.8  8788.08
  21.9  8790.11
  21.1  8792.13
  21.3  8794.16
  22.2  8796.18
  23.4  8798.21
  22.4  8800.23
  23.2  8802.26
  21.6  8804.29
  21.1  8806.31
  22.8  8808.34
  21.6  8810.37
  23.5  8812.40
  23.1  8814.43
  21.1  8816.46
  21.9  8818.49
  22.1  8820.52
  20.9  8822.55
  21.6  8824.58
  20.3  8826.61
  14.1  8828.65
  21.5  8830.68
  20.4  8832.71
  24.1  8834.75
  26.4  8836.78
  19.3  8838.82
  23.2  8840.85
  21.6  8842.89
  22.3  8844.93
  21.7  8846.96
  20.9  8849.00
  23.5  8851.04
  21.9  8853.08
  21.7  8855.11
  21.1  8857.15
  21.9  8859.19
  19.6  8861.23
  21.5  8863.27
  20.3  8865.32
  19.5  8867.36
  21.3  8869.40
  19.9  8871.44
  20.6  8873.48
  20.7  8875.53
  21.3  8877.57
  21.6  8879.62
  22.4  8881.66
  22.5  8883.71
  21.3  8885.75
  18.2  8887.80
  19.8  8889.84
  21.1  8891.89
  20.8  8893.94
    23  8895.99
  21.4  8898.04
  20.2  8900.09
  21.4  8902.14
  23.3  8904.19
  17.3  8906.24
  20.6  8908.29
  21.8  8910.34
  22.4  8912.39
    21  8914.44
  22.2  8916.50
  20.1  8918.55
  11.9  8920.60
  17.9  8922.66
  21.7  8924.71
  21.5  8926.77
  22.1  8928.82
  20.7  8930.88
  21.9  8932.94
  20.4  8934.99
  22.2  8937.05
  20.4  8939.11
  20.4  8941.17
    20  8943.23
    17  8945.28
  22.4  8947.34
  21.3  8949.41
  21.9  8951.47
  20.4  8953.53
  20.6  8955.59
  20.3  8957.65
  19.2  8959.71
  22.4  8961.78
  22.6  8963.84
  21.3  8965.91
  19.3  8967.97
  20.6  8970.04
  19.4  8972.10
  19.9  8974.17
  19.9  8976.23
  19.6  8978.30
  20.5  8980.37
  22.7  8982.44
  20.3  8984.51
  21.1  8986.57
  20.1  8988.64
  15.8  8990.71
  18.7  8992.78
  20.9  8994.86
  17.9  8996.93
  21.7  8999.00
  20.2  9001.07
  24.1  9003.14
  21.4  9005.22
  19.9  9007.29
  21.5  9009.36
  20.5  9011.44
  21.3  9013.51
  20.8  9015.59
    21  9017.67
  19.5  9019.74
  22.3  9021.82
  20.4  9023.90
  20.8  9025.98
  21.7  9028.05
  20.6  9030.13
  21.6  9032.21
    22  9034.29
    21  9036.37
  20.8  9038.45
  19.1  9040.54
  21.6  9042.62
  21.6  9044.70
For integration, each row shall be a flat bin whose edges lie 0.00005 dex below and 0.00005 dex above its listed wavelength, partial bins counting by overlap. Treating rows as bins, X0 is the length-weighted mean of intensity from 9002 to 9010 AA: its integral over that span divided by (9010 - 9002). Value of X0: 21.7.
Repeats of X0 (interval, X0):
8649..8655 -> 23.2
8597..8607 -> 21.9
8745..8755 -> 22.6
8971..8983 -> 20.2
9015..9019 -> 20.8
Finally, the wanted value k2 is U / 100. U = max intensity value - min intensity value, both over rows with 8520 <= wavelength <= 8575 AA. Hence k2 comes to 0.047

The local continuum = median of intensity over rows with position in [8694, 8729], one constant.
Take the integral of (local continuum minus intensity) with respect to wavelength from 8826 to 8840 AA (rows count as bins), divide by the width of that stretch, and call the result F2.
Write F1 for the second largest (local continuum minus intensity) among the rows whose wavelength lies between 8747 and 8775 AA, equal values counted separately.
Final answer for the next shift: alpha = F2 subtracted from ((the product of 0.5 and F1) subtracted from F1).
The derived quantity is -0.5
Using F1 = 2.7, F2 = 1.88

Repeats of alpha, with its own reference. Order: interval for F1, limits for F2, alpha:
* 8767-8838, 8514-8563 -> 2.4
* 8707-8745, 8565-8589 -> 0.7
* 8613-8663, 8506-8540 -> 1.3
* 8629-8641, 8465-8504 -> -0.8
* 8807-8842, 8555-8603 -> 1.3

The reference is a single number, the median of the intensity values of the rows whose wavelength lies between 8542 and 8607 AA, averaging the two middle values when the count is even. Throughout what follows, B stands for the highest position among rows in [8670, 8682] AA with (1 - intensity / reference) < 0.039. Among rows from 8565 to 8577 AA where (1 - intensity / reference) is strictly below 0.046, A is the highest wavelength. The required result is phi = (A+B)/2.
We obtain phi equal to 8628.8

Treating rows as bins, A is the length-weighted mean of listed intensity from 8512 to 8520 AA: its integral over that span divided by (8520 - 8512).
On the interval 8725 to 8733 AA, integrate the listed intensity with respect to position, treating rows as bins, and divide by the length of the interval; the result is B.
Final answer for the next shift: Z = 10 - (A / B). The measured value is 9.03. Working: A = 21.7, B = 22.5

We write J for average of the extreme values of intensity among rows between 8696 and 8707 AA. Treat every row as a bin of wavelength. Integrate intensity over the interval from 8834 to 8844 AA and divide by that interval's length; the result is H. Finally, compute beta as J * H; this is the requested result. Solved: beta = 533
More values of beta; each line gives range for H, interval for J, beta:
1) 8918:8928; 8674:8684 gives 431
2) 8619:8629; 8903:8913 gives 471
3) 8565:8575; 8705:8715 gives 514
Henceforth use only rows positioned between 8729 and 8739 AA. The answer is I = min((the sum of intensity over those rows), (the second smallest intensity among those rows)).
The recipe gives 22.6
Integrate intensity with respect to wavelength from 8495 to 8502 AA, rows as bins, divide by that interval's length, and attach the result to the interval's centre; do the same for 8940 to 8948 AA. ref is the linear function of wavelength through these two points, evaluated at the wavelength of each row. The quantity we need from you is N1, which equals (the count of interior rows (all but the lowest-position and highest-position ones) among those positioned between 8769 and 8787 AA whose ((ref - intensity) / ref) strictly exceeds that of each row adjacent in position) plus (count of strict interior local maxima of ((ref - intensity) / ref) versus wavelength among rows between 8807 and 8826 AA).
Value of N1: 5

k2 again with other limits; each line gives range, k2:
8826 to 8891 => 0.123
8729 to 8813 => 0.126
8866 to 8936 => 0.114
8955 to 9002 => 0.069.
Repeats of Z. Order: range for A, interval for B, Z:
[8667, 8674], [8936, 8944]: 8.96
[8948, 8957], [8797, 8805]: 9.07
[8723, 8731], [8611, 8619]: 9.03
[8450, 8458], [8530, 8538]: 9.03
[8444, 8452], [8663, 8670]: 9.03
